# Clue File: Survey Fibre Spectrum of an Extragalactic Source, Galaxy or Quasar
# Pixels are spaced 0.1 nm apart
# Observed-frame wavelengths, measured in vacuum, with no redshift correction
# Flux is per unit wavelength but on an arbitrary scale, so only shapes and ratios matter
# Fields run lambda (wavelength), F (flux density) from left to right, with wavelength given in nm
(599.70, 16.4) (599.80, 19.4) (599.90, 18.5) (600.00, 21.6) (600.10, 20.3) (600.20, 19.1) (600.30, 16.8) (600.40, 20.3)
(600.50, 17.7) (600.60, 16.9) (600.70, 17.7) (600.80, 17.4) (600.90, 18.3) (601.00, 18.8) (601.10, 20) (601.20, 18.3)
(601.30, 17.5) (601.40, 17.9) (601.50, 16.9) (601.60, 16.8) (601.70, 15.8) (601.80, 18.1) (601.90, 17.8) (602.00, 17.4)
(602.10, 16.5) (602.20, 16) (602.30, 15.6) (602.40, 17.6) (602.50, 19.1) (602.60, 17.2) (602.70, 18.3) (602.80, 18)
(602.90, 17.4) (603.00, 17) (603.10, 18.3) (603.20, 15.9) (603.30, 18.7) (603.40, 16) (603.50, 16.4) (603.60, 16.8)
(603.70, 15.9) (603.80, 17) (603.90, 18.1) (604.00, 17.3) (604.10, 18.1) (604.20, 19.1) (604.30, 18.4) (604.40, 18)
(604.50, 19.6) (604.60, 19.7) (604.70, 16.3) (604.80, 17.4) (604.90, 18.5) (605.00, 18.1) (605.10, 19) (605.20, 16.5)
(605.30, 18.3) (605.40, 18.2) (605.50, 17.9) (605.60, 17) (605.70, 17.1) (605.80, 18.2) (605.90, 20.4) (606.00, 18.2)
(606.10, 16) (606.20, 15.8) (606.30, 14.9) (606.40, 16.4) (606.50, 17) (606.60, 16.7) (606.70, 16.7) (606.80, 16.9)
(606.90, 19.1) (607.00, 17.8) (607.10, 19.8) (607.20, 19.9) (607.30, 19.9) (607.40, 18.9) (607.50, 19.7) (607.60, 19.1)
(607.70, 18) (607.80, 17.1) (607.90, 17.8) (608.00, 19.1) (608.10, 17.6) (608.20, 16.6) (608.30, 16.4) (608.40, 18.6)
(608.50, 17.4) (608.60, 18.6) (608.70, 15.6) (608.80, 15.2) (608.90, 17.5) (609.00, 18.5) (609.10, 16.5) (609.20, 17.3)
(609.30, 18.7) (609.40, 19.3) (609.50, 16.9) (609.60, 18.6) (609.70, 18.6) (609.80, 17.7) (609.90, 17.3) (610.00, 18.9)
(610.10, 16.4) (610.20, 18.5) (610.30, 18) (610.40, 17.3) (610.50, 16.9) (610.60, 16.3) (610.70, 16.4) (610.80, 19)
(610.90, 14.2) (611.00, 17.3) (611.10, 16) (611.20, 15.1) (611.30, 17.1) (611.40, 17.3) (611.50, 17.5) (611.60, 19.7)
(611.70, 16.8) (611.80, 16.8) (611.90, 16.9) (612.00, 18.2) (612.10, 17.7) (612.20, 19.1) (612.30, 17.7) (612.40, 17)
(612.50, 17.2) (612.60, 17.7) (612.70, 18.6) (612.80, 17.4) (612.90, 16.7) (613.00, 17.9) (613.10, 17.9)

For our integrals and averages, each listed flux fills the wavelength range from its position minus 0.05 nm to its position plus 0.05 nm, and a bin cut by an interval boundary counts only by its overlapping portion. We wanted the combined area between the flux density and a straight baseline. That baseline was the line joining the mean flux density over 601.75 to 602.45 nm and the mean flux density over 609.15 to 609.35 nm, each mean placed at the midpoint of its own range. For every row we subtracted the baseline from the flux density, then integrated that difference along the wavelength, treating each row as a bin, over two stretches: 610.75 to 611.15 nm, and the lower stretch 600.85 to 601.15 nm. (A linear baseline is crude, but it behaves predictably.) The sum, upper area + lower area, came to 0.0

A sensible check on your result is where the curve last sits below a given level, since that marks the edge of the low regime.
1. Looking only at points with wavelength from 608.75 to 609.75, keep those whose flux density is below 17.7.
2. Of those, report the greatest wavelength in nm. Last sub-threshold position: 609.50 nm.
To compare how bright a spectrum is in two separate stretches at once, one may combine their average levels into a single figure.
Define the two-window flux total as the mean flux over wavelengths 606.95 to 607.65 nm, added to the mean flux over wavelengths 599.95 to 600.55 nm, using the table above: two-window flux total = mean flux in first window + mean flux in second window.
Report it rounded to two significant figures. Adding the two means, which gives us 39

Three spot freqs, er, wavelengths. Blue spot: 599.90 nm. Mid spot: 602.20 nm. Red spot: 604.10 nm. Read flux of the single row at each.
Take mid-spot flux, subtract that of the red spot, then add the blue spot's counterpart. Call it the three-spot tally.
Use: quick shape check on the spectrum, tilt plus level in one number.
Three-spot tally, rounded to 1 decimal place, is 16.4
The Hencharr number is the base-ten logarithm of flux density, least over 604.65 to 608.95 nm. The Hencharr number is 1.17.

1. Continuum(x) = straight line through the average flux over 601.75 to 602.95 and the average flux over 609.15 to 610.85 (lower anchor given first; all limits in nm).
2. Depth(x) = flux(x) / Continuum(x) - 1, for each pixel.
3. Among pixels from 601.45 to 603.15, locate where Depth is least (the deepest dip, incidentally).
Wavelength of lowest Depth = 602.30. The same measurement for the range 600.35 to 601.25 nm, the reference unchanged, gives 600.60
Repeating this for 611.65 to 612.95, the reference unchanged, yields 612.90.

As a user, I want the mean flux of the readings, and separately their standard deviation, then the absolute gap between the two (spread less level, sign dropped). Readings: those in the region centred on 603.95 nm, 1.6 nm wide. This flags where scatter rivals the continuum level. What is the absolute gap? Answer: 16.3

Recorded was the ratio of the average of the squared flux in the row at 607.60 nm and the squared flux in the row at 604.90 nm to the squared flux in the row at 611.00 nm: 1.18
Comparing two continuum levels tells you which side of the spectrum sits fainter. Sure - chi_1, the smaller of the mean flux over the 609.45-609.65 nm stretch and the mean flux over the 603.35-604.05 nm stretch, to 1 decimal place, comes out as 16.8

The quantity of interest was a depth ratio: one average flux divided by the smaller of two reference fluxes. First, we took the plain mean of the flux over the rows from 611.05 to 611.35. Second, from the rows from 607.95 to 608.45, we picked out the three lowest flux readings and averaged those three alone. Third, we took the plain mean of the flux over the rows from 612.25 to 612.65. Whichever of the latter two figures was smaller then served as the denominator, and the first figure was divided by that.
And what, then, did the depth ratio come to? 0.95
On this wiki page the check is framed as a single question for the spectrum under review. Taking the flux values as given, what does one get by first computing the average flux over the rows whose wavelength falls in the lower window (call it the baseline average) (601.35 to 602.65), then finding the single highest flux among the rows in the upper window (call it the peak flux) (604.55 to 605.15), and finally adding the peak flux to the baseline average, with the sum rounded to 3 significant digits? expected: 36.8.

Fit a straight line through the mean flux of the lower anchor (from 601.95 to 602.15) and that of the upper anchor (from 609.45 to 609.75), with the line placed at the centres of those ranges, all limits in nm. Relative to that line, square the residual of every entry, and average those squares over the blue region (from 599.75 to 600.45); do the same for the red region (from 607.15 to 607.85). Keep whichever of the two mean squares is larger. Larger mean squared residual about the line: 10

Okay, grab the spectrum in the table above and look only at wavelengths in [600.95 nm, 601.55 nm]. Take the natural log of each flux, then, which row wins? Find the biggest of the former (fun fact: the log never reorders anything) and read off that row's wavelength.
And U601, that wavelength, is 601.10 nm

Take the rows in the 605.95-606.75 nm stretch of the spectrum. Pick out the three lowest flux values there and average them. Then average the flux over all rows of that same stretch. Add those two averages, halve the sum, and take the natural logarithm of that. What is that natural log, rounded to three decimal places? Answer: 2.773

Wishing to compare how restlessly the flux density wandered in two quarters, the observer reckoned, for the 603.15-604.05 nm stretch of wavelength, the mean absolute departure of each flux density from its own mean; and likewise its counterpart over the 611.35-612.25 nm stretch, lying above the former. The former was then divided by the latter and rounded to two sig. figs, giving 0.95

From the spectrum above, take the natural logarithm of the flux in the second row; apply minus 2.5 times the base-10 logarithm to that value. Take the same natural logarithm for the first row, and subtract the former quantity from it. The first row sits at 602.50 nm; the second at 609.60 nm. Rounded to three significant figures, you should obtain 4.11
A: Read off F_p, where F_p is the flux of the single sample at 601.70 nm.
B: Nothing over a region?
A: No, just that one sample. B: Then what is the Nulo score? 15.8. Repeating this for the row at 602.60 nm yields 17.2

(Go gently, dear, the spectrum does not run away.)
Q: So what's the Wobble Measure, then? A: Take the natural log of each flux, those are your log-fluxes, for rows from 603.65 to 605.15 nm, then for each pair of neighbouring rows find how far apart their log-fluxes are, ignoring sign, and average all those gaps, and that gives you 0.058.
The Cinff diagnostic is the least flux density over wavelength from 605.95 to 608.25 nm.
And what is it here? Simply 14.9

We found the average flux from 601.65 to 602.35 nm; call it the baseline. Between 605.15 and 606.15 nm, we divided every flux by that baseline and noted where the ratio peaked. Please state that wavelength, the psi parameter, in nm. 605.90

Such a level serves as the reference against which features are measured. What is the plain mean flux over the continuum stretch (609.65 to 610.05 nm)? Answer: 18.1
